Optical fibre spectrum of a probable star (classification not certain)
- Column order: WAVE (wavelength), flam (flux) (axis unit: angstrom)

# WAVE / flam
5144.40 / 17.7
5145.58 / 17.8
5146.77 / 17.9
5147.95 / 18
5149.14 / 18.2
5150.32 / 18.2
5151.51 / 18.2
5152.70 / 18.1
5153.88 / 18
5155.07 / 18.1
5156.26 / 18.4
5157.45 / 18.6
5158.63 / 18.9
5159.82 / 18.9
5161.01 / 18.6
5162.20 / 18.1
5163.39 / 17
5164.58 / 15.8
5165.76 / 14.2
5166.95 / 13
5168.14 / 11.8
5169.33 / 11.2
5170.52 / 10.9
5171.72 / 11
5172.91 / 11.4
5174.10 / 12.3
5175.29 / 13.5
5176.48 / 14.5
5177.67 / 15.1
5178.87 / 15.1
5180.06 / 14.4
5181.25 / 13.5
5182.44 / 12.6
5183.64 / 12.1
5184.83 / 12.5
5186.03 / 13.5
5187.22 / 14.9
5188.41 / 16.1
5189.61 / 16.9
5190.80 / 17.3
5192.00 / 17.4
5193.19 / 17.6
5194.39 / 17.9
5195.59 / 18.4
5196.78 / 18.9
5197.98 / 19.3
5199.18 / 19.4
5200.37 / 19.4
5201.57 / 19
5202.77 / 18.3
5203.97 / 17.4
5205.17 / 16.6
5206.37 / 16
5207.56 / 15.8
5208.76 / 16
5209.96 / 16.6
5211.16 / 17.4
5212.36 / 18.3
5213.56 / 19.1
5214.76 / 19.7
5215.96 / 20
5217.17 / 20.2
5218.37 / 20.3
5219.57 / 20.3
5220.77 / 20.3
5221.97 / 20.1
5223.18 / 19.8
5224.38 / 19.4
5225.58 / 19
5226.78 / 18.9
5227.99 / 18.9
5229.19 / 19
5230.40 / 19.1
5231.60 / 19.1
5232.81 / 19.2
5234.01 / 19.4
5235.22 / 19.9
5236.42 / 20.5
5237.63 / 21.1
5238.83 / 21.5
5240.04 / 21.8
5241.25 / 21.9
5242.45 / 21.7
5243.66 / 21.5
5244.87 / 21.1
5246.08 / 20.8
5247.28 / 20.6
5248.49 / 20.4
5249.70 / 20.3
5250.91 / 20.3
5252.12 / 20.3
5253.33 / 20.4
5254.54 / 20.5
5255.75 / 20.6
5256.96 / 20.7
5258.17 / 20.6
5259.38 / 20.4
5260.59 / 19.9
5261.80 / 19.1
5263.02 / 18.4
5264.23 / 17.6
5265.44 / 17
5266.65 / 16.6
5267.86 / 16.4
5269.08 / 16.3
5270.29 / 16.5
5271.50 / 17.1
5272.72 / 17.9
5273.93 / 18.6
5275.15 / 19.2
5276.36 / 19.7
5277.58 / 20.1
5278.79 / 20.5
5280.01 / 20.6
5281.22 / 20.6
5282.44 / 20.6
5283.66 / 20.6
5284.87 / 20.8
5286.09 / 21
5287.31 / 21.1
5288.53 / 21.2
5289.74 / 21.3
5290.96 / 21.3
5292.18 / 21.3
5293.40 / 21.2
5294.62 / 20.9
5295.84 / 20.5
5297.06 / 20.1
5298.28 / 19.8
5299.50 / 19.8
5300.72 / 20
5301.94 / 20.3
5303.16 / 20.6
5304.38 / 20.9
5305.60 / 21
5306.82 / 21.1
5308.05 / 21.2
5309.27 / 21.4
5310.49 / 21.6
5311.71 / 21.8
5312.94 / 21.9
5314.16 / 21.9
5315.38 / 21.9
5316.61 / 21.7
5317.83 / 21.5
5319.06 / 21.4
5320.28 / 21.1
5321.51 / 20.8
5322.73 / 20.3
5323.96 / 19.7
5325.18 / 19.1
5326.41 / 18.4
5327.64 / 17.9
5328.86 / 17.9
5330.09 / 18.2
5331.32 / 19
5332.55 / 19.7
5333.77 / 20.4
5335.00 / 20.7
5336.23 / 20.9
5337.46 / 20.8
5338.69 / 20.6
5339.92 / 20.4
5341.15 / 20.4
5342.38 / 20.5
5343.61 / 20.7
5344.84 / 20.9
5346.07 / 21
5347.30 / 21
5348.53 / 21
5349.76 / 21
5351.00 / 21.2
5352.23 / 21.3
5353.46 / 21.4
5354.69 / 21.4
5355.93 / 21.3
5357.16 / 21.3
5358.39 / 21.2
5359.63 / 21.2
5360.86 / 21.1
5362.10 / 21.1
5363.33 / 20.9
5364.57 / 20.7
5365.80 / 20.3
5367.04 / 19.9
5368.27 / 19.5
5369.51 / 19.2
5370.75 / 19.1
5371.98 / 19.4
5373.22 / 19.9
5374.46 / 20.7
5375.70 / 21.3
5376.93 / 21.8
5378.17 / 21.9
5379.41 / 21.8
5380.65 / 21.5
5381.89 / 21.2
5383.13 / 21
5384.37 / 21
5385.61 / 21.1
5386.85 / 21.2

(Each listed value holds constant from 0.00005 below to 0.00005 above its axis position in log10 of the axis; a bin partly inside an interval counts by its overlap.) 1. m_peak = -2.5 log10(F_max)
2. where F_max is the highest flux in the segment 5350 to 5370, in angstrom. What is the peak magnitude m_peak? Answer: -3.33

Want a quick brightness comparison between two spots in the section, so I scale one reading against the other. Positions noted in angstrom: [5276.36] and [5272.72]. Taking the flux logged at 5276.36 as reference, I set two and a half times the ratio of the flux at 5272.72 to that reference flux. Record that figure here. 2.3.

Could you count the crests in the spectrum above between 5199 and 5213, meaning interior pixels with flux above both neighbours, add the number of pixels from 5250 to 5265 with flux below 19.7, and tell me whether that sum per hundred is 0.030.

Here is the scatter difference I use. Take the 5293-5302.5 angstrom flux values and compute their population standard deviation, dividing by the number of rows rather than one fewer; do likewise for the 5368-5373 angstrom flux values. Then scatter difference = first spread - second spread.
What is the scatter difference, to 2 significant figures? 0.32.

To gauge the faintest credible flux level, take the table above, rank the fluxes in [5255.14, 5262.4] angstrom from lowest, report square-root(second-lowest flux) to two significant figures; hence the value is 4.5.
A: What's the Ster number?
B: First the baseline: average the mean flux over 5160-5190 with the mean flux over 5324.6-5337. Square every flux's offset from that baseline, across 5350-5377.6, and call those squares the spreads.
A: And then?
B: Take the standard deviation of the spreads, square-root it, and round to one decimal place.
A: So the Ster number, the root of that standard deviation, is 2.5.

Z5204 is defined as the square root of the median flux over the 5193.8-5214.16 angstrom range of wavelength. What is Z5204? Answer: 4.28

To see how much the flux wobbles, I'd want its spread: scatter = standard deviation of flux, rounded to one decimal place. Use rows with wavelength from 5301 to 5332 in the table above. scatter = 1.3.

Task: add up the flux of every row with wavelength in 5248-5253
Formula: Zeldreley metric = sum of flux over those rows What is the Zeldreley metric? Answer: 81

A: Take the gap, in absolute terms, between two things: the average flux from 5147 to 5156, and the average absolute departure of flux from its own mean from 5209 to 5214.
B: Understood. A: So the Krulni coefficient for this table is 17.3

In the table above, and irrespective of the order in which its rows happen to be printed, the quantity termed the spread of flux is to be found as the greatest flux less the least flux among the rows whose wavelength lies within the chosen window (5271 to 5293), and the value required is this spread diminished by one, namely 3.2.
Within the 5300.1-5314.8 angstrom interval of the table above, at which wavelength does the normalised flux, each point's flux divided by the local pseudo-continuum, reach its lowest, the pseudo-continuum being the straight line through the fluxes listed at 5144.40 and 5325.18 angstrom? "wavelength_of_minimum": 5300.72 angstrom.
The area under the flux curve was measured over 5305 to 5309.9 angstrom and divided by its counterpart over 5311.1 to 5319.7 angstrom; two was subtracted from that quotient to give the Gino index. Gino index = -1.44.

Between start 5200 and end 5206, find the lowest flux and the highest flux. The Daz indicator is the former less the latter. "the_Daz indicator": -2.8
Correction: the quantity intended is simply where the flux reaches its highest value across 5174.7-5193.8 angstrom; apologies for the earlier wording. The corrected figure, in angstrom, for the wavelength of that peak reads 5193.19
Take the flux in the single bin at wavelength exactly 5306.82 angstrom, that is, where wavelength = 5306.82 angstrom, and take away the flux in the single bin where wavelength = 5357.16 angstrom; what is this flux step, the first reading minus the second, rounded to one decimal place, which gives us -0.2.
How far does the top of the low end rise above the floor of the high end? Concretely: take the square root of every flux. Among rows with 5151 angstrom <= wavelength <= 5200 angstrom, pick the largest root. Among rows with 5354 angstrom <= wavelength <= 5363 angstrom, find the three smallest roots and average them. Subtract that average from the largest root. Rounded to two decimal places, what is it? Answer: -0.19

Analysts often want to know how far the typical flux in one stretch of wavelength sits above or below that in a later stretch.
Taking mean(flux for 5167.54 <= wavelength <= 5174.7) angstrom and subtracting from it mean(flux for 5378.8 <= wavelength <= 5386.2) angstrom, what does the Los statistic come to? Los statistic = -10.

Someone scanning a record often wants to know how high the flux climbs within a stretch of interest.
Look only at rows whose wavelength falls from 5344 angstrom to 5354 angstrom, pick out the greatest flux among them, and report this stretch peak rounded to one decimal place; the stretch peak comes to 21.4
